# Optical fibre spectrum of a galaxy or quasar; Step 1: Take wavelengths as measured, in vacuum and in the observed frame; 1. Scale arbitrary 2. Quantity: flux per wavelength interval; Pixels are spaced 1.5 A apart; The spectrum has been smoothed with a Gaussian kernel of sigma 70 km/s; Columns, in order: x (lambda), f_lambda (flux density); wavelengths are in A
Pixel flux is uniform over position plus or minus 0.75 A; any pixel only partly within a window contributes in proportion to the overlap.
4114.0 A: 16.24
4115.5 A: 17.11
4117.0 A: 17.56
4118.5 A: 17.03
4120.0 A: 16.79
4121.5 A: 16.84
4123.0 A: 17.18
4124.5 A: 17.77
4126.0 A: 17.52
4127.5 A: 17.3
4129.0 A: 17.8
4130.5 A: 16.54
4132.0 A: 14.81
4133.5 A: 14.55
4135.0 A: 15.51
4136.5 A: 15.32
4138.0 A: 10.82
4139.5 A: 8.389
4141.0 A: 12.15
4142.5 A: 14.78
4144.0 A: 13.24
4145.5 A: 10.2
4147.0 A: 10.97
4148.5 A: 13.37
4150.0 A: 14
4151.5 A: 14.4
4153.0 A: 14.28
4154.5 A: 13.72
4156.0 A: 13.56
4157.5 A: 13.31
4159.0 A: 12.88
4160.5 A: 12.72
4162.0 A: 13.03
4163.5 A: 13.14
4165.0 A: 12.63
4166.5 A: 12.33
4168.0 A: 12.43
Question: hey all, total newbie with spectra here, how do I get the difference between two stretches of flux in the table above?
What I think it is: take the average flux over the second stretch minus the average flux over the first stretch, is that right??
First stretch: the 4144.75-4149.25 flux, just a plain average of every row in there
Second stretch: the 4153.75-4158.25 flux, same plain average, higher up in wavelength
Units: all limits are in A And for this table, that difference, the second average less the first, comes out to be 2.0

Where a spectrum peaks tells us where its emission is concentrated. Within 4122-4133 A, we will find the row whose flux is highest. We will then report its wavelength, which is 4129.0 A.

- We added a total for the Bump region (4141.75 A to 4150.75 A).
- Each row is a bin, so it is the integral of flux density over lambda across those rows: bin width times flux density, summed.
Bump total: 115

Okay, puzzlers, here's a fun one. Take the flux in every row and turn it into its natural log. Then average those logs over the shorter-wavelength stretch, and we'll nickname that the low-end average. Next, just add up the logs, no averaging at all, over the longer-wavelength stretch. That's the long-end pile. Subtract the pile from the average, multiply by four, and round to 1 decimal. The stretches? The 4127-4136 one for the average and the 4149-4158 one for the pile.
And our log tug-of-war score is -52.0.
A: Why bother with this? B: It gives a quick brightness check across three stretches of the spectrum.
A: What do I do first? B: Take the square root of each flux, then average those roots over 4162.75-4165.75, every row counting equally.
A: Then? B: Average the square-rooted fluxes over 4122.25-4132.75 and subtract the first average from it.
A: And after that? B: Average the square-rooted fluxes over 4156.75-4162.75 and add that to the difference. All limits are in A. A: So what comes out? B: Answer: 4.13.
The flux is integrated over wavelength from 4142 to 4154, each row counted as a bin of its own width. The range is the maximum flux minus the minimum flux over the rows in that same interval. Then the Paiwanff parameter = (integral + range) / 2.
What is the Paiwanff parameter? 81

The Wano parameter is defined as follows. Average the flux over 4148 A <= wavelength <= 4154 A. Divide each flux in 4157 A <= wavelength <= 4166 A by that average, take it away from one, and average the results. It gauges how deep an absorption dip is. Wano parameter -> 0.08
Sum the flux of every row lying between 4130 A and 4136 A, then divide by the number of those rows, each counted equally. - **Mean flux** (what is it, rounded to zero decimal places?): 15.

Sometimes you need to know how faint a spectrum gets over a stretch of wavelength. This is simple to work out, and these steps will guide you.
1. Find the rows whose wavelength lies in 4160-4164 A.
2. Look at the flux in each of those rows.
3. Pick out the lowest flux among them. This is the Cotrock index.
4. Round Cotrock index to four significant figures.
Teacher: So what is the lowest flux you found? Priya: 12.72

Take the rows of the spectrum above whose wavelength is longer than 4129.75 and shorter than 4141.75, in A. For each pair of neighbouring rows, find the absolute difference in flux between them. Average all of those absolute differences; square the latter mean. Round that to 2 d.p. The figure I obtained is 3.90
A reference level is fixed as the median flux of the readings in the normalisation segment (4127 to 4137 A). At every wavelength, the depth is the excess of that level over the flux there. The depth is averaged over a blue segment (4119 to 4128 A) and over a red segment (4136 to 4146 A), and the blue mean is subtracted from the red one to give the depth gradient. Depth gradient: 5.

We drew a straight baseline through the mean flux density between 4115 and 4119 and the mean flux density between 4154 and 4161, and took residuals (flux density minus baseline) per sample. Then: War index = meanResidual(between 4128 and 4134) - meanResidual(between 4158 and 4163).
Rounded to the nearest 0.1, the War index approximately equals 0.2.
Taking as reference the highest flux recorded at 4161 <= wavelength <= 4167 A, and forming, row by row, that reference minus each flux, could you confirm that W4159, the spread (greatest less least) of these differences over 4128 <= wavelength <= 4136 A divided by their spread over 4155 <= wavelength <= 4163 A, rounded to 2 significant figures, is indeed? 3.9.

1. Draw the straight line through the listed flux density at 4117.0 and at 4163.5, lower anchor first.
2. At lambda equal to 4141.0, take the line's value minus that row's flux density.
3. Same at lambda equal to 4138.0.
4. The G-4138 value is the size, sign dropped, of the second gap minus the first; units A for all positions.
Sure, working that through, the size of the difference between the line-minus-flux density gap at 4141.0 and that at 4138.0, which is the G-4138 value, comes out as 1.6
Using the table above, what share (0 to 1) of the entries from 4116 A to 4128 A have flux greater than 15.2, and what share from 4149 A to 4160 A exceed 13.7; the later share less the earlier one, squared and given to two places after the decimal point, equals 0.18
